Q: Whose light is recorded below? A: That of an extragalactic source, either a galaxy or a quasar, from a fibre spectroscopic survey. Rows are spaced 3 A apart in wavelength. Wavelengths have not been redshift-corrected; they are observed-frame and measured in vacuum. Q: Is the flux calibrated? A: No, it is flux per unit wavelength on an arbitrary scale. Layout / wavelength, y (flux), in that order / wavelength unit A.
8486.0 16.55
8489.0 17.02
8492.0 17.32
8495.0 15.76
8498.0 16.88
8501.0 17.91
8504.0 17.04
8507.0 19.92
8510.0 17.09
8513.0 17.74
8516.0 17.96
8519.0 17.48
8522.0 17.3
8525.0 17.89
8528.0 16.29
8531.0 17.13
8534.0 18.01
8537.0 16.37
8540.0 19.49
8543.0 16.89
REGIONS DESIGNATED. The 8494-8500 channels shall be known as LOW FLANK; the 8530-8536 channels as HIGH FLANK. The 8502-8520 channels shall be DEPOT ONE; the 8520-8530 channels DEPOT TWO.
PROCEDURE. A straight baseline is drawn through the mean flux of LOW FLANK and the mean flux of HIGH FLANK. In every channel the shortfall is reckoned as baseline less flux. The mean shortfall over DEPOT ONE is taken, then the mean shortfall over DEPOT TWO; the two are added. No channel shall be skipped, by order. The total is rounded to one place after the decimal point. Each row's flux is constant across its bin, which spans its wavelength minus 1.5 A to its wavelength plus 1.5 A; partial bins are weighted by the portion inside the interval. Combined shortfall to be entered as -0.9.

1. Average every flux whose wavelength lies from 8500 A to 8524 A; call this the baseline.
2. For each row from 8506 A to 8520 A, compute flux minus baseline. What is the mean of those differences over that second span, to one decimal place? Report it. 0.2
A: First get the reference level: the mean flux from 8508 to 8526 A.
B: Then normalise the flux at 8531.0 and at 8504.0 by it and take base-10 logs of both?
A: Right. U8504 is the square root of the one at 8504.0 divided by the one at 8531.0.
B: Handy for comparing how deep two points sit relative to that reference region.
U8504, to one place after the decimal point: 1.1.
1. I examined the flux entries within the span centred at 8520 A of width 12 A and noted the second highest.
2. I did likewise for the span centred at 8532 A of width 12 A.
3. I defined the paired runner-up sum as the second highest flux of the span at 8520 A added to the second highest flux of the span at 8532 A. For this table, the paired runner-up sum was 35.0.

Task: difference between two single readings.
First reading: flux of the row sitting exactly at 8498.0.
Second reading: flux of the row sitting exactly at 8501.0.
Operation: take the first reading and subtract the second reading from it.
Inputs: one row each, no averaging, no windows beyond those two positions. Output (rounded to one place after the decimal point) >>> -1.0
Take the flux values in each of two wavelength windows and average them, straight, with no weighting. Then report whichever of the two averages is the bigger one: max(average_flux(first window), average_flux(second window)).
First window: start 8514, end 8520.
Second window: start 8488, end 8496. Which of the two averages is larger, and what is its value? 17.7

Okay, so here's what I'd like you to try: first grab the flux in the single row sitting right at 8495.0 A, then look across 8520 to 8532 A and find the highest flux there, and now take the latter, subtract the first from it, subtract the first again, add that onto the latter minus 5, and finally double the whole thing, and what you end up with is -1.5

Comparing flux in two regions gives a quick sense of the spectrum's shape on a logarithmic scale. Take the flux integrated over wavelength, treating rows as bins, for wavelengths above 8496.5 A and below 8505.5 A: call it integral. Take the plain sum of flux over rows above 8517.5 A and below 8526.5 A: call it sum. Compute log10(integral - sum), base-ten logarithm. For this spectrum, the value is 2.01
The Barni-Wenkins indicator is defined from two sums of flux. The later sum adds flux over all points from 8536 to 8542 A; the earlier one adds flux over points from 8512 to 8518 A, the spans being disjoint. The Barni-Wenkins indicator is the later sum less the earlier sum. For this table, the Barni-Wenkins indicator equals 0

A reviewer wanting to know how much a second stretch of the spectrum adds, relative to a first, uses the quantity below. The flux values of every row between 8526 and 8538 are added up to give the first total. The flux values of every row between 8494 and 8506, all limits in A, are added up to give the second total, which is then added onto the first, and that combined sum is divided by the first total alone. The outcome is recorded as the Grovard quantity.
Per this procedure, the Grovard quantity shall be 2.00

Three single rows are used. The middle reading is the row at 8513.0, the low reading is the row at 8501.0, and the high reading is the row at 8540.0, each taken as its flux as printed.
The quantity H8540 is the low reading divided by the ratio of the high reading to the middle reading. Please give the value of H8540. 16.3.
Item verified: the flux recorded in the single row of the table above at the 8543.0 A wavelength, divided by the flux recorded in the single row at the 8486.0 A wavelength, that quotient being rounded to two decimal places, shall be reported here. 1.02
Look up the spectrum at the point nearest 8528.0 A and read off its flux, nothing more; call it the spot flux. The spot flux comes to 16.29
